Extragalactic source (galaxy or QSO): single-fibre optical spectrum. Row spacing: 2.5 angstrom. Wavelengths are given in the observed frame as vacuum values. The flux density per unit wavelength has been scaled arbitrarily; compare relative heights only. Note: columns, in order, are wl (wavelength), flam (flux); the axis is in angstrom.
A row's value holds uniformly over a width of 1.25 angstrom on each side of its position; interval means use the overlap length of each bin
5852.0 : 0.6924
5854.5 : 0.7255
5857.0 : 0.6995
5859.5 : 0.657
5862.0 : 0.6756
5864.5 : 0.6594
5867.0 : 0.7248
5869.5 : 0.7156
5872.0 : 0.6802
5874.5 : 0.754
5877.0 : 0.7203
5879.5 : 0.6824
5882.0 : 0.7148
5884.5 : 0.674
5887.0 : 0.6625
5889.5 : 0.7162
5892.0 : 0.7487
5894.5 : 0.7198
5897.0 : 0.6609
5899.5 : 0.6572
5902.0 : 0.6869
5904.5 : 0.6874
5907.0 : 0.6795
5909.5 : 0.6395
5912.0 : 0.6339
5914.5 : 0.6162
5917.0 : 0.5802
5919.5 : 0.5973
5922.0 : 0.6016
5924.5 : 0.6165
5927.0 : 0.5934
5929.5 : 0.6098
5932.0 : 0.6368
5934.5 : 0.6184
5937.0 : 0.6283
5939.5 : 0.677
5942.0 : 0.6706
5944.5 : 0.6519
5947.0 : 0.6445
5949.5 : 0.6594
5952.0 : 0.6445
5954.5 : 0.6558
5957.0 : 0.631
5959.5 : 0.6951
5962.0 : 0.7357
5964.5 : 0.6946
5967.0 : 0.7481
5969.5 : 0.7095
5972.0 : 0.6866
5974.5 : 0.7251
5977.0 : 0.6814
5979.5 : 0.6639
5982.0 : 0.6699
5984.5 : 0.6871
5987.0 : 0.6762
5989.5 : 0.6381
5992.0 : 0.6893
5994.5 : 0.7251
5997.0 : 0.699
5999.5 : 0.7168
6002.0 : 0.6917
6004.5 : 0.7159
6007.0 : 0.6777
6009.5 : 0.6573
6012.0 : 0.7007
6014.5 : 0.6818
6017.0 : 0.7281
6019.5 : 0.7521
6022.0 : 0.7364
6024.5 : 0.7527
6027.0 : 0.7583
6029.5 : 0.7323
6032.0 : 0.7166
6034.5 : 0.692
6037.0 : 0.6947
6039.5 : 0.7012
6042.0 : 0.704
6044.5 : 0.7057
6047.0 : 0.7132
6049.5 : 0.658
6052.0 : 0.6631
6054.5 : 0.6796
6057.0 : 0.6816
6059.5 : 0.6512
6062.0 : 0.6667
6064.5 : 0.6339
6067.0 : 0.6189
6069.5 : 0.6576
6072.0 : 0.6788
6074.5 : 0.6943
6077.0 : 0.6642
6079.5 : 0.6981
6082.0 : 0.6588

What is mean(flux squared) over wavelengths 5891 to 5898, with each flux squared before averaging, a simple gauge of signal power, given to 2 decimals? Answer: 0.51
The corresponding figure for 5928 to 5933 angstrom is 0.39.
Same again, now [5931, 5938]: 0.39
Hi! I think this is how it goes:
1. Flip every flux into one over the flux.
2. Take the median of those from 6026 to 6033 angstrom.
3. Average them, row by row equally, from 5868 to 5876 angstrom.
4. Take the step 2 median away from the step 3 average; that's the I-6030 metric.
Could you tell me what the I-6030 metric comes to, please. 0.032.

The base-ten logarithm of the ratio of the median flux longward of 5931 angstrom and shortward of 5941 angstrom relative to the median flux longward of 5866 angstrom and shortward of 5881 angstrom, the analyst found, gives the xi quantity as -0.055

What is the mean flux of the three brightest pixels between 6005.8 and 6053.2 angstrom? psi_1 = 0.754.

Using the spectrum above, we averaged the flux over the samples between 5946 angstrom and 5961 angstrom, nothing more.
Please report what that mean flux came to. 0.66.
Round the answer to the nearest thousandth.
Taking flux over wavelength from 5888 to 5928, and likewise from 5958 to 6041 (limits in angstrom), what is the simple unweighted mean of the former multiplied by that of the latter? 0.459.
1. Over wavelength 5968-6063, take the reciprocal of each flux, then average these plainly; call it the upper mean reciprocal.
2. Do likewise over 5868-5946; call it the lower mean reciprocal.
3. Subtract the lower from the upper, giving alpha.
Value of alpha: -0.080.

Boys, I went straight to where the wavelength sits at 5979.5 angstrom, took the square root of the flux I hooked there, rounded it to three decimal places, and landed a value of 0.815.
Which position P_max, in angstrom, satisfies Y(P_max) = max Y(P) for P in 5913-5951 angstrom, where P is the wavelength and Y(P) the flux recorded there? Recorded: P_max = 5939.5 angstrom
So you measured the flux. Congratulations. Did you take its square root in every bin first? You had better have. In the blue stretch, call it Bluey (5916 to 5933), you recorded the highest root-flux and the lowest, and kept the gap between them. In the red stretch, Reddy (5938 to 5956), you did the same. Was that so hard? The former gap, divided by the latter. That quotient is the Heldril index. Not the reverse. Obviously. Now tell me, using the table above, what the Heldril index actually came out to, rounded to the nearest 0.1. 1.8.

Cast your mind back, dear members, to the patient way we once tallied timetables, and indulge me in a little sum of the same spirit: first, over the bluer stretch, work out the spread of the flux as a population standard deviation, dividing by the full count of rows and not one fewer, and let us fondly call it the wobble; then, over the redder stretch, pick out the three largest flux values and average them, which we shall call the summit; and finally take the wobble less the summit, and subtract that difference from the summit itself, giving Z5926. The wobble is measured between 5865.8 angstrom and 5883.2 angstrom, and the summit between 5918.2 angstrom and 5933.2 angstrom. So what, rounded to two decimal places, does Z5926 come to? 1.22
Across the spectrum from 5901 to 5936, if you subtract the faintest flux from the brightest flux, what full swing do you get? 0.107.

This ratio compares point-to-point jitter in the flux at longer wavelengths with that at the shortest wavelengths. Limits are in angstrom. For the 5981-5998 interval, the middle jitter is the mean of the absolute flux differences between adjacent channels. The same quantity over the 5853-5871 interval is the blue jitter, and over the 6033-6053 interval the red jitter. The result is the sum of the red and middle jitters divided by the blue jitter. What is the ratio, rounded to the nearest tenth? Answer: 1.4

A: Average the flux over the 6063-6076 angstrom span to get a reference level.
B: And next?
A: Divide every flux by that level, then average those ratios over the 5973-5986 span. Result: 1.04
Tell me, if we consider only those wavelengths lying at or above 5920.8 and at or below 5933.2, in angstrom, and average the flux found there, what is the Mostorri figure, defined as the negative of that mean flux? -0.612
